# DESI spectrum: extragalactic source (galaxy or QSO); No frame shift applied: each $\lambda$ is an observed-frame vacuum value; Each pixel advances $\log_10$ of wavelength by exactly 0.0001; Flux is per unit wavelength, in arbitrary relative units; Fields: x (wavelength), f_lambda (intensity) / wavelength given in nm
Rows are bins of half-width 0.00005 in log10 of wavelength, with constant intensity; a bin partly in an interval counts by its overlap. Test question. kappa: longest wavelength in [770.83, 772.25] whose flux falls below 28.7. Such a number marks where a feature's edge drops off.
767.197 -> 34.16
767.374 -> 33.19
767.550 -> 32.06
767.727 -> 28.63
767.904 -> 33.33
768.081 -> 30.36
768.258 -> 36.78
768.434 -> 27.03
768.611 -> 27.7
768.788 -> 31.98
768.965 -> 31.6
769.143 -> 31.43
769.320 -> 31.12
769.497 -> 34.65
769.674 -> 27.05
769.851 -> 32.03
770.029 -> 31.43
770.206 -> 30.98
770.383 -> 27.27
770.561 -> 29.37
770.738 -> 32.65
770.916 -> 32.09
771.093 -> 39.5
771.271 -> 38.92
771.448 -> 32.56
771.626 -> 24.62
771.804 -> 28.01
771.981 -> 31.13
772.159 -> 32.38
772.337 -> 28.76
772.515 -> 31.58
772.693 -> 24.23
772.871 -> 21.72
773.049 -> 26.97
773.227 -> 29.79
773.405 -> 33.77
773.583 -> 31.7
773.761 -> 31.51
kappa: 771.804 nm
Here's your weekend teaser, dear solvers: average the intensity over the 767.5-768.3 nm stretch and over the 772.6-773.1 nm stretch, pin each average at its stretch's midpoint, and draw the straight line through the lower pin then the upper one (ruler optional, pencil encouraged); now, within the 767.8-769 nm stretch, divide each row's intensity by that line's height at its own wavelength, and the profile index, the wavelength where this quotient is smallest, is 768.434 nm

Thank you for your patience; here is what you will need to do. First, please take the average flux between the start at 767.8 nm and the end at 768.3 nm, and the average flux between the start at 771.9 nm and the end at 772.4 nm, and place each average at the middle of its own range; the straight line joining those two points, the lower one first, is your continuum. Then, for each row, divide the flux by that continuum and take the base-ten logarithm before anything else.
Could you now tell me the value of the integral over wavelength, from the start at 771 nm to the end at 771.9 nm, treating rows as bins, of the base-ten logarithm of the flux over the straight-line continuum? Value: 0.012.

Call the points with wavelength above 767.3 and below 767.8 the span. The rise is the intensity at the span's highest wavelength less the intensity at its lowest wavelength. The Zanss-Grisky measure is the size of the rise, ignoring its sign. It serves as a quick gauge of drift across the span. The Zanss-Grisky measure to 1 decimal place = 4.6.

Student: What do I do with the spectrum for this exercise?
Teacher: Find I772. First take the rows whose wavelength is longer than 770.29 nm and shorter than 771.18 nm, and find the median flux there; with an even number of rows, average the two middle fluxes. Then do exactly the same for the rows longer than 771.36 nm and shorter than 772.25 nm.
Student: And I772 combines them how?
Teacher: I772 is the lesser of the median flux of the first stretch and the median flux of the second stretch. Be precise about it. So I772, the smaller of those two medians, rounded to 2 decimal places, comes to 31.13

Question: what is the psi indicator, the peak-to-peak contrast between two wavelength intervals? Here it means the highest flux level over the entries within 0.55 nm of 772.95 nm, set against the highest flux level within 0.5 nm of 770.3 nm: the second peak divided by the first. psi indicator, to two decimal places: 0.97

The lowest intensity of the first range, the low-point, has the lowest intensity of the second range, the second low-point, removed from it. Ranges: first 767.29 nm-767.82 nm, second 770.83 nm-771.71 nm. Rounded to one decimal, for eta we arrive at 4.0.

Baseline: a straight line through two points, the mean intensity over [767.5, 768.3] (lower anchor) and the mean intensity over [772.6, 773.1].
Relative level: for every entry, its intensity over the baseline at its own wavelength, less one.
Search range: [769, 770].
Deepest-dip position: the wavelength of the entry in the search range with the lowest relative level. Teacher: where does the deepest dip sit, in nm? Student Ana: 769.674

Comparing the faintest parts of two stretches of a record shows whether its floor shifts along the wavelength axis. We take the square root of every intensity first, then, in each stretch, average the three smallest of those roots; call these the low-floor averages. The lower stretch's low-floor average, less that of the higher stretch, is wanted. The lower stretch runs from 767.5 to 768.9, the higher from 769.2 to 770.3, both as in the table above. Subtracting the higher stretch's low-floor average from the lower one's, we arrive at -0.18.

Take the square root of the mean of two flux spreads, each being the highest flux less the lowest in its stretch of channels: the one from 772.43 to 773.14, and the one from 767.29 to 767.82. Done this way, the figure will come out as 2.69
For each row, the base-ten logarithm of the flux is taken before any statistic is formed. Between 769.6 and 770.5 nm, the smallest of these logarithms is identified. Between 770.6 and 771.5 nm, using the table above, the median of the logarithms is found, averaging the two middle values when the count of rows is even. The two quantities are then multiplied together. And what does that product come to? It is 2.17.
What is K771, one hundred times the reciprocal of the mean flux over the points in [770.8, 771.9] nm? 3.07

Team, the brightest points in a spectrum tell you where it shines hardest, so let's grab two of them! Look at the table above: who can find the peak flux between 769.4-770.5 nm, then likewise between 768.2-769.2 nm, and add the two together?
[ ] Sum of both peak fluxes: 71.4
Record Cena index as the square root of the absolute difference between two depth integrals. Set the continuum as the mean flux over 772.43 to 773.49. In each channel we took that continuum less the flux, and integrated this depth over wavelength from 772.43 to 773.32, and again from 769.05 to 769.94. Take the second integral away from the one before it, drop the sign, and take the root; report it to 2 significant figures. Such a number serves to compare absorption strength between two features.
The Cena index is 2.0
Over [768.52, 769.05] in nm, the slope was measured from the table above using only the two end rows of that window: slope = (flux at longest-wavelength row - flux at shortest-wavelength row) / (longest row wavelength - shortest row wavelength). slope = 11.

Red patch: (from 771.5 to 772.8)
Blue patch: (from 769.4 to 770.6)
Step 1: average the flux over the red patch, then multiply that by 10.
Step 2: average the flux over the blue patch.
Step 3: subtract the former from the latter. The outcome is -256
